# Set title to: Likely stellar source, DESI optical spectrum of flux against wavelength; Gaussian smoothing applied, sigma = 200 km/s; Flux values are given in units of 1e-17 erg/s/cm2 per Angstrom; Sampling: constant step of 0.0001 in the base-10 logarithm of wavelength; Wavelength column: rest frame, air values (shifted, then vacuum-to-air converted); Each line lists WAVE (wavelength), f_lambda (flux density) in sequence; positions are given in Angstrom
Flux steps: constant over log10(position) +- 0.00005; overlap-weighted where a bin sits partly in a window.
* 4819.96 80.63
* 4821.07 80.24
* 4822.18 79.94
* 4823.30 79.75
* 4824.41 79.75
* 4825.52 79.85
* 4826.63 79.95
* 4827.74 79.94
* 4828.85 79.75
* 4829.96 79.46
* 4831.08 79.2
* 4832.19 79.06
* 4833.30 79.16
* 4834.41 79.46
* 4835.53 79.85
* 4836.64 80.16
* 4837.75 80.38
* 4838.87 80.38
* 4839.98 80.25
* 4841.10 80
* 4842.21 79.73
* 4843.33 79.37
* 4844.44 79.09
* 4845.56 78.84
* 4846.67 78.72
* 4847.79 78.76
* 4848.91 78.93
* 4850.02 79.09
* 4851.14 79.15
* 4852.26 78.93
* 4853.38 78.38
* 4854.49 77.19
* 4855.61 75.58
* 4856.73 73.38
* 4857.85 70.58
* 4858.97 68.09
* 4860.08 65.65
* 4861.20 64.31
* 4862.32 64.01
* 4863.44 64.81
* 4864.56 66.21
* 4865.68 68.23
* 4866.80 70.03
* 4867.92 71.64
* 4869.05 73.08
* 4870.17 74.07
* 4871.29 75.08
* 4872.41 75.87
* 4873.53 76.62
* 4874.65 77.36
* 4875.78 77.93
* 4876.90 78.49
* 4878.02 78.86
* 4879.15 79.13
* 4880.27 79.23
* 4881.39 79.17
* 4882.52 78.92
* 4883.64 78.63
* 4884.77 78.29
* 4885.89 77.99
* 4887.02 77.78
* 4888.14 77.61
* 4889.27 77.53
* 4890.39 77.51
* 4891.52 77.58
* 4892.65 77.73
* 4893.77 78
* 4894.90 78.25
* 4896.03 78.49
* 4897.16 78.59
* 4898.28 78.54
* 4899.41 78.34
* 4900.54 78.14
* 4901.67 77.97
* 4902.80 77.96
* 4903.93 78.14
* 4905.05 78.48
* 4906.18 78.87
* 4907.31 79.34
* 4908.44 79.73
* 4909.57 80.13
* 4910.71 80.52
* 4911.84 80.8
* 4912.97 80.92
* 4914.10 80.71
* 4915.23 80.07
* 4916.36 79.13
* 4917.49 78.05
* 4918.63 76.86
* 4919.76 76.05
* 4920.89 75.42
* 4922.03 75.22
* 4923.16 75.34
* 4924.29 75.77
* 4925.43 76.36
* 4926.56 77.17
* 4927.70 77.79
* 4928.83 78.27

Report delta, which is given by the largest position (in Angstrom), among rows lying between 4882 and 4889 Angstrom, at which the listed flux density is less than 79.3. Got 4888.14 Angstrom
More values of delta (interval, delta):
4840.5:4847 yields 4846.67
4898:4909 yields 4906.18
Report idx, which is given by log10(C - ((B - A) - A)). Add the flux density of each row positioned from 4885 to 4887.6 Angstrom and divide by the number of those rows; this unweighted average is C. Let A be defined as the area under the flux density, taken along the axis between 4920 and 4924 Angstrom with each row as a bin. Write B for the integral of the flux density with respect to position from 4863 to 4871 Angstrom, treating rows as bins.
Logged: 2.09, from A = 302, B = 560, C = 77.9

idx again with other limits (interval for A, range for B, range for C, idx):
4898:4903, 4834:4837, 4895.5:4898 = 2.79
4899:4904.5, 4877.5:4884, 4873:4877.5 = 2.63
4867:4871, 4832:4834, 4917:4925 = 2.70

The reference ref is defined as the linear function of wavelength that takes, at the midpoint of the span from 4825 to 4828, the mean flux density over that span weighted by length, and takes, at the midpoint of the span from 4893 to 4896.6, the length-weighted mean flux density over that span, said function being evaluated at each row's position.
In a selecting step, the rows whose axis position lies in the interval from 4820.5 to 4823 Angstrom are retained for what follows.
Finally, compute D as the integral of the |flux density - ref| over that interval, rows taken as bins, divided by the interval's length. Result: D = 0.2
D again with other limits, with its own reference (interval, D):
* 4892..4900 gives 0.3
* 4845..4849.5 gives 0.6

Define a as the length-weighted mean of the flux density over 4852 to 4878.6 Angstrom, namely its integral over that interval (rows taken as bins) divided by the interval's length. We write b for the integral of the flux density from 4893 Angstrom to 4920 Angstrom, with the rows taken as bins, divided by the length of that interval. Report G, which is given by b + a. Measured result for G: 151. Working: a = 72.6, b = 78.9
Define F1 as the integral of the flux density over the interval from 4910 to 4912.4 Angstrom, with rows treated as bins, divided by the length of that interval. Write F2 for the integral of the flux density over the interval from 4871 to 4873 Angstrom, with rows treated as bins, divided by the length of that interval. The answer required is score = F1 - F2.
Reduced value 4.7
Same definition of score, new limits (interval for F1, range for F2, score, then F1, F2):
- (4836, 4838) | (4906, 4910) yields 1.0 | 80.5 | 79.6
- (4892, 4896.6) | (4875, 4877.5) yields -0.1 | 78.0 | 78.1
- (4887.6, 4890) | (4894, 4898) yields -0.8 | 77.6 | 78.4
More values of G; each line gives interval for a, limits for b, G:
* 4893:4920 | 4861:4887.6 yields 153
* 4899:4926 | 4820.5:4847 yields 158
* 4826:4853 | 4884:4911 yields 158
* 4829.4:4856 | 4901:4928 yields 157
